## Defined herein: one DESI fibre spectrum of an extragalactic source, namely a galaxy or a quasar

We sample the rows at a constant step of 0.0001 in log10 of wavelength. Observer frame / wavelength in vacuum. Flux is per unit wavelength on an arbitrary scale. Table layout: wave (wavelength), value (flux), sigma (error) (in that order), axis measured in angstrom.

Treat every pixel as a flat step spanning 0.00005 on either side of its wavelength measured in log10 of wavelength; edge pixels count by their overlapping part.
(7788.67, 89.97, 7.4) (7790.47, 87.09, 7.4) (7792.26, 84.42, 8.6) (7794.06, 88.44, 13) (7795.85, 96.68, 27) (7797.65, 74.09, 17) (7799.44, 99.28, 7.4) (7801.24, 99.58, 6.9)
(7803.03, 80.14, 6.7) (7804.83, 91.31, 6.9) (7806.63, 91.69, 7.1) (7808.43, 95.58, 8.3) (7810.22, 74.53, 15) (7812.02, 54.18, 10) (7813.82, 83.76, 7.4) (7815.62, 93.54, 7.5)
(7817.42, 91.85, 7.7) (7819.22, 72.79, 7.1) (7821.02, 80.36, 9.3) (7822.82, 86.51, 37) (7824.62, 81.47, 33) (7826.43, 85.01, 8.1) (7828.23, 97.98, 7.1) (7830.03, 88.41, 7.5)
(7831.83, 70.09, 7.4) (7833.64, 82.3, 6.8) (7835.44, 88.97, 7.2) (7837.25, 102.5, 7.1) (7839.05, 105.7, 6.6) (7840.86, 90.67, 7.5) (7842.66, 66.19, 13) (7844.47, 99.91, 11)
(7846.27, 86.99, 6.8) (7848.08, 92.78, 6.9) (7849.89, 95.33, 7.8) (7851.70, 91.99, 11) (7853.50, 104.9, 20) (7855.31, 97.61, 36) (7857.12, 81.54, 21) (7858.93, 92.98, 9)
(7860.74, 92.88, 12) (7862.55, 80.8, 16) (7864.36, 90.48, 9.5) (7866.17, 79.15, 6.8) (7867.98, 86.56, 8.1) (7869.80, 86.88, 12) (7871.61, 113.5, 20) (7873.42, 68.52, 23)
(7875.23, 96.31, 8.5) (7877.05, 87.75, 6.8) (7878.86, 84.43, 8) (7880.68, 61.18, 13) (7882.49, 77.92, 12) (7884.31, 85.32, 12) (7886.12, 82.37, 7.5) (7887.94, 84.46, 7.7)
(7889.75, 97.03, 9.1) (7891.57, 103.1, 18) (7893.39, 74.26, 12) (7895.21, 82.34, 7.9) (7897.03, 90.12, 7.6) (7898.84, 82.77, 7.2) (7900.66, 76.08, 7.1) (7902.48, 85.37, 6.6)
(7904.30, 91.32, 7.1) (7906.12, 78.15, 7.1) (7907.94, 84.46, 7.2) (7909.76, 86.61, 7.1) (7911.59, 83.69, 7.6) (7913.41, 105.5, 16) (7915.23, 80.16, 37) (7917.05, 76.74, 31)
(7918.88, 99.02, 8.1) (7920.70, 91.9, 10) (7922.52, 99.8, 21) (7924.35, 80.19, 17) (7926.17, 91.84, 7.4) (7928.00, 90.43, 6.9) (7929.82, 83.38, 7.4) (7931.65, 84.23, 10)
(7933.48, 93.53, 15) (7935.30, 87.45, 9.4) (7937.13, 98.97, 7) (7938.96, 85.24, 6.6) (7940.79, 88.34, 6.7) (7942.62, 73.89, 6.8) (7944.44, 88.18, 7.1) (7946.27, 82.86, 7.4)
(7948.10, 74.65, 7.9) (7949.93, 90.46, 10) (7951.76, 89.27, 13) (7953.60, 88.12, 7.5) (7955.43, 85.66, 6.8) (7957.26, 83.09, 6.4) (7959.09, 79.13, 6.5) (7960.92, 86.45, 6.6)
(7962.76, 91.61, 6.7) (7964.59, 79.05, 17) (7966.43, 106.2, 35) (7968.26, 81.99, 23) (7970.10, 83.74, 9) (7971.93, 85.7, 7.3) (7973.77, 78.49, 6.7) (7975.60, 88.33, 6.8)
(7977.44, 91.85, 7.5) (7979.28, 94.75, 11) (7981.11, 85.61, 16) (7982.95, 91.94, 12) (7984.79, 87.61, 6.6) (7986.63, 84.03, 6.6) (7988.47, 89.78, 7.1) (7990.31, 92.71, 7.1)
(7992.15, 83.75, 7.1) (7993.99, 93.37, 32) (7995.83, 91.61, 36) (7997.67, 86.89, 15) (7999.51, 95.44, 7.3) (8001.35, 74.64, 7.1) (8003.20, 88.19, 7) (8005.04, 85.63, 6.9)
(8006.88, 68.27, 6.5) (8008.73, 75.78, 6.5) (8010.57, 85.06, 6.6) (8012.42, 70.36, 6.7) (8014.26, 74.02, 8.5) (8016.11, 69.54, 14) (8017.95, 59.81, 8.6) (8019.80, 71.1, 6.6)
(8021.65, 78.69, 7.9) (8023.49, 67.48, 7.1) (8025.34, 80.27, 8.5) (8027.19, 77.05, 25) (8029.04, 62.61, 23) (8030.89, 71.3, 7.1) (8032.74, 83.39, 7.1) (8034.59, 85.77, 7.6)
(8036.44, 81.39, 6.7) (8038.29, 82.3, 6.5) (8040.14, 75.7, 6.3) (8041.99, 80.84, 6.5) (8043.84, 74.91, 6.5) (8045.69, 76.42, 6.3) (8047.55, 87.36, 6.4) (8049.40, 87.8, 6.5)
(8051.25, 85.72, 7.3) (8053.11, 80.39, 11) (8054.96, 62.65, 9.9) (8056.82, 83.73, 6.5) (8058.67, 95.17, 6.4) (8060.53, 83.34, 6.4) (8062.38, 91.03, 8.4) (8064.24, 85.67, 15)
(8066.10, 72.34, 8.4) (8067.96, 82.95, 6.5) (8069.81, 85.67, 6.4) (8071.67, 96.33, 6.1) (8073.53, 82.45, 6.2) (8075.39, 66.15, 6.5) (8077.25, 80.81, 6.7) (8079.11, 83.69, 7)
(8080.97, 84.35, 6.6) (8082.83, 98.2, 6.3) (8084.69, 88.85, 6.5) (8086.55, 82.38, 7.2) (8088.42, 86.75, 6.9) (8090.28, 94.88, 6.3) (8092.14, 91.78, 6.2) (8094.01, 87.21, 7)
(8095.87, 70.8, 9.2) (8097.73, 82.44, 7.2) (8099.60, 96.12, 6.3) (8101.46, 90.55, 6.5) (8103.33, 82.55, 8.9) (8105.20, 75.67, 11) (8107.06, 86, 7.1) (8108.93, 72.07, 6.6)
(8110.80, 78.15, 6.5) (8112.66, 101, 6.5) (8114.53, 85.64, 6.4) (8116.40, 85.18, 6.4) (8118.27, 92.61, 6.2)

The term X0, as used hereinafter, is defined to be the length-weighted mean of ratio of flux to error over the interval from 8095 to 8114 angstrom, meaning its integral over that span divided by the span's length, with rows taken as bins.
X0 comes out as 11.6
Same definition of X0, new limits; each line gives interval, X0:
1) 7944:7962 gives 11.1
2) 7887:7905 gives 10.4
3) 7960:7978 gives 9.5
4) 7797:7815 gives 10.5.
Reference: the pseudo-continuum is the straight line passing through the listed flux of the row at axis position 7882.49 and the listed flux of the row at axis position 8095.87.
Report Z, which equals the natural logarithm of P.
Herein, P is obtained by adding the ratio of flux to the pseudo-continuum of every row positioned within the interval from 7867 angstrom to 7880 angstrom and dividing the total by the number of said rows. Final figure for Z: 0.131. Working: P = 1.139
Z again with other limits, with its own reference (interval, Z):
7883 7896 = 0.113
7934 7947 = 0.129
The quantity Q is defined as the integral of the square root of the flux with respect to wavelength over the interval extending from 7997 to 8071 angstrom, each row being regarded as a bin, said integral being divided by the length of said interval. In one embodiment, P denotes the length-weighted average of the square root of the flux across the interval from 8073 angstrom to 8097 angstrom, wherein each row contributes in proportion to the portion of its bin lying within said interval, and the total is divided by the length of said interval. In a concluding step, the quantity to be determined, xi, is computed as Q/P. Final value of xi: 0.97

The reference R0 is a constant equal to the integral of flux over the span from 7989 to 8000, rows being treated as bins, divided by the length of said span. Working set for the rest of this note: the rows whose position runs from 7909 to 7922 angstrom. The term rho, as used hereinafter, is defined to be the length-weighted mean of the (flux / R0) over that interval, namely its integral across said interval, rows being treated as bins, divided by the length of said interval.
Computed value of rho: 0.99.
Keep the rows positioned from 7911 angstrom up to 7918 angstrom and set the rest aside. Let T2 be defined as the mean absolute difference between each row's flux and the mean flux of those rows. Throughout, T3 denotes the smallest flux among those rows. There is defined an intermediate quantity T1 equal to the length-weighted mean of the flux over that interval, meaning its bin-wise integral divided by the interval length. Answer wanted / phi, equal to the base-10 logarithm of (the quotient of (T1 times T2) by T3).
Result 1.03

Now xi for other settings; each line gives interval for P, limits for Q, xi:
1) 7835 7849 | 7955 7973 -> 0.97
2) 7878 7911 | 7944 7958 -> 1.01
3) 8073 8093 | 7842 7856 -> 1.04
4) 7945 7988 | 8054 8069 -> 0.97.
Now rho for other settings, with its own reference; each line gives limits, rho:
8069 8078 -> 0.91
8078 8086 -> 0.98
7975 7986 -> 0.99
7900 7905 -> 0.93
